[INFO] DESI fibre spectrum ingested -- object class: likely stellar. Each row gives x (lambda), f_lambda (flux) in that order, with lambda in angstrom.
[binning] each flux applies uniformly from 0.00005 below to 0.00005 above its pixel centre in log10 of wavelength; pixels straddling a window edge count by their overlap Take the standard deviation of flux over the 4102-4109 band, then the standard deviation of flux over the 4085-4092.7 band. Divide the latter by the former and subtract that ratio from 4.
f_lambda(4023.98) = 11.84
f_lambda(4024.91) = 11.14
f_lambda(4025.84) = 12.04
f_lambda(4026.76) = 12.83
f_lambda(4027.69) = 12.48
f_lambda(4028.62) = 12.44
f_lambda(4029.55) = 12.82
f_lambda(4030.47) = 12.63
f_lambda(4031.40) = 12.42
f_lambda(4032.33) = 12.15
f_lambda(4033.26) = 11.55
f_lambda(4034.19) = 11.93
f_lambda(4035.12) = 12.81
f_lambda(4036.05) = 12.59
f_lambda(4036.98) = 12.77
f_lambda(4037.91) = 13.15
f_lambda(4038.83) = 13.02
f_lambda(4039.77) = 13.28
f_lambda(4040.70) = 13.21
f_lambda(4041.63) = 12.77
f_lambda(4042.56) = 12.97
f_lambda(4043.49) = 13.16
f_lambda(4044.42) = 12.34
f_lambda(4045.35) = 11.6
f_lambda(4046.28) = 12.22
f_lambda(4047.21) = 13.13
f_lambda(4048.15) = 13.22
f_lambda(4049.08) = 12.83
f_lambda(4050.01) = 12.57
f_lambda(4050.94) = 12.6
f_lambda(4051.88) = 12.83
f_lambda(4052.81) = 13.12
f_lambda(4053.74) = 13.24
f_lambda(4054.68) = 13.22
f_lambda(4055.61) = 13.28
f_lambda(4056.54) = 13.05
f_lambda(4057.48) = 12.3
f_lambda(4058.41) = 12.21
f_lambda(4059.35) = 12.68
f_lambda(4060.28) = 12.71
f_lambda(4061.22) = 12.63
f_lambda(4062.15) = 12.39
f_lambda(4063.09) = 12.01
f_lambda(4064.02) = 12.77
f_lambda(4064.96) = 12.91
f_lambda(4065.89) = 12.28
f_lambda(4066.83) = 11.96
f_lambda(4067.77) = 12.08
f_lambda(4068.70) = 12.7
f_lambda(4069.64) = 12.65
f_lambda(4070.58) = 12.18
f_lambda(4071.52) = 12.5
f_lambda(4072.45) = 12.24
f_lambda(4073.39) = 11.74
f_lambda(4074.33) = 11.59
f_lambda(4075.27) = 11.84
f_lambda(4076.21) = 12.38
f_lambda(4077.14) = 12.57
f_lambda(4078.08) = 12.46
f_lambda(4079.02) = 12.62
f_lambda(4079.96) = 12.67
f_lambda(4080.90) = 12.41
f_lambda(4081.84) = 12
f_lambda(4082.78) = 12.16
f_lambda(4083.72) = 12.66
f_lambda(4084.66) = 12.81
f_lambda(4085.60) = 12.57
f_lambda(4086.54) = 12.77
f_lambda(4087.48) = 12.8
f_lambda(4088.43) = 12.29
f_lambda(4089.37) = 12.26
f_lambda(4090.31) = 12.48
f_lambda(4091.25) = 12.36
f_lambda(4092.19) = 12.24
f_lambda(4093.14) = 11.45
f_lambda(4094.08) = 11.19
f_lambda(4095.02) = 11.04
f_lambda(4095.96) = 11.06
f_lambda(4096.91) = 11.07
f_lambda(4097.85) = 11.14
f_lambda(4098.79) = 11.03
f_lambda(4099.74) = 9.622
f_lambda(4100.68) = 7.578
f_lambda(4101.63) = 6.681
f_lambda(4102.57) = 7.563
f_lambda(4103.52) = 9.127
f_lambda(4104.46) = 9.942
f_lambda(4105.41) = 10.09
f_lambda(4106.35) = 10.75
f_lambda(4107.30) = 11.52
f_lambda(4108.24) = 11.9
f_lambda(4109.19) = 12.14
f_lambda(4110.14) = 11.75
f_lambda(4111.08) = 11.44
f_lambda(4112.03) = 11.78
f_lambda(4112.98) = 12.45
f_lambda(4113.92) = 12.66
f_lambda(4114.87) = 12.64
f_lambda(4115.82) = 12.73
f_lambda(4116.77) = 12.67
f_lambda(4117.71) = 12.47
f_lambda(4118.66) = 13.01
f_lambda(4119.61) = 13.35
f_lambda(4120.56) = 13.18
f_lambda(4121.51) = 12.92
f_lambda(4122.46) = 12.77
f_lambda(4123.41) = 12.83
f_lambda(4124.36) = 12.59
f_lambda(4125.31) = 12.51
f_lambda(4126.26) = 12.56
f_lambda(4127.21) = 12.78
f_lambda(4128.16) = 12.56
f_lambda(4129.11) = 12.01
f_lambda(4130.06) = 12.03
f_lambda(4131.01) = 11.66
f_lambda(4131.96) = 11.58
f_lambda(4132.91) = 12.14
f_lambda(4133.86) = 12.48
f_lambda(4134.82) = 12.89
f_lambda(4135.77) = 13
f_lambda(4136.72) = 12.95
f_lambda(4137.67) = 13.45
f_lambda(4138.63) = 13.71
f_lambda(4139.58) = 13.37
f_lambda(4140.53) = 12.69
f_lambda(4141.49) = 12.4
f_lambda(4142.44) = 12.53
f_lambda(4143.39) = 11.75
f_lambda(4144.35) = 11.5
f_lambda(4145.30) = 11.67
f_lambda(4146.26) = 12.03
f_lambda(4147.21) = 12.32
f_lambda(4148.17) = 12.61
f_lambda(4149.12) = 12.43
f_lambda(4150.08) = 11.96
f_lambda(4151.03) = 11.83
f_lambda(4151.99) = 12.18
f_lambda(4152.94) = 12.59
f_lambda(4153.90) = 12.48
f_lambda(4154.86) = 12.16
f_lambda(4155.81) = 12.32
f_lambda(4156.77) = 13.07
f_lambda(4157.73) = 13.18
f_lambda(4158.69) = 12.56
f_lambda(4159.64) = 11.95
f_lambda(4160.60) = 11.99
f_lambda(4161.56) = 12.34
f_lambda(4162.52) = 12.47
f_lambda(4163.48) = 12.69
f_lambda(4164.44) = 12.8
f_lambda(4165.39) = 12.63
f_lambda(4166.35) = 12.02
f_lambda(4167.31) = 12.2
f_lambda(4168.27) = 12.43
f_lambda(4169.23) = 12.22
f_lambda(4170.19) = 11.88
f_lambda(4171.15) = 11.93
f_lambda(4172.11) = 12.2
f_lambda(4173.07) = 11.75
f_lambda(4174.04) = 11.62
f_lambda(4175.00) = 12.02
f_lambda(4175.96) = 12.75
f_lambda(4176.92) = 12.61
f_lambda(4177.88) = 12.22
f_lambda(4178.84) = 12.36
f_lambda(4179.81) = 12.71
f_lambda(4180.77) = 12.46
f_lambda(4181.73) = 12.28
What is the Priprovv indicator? 3.85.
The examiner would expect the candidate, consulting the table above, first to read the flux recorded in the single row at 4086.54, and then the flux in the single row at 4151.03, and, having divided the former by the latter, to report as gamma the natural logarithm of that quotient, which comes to 0.08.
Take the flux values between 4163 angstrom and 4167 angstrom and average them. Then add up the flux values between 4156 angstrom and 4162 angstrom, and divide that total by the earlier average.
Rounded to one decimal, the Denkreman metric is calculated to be 6.0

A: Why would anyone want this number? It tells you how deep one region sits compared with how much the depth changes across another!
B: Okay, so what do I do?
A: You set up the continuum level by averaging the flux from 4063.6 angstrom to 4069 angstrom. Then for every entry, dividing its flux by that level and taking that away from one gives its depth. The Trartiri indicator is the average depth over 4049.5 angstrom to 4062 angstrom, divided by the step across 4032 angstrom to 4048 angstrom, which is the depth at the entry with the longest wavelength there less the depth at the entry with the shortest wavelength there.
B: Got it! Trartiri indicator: 0.36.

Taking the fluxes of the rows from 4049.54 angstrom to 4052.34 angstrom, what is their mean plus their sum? 51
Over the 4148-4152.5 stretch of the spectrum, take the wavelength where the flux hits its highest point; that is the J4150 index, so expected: 4148.17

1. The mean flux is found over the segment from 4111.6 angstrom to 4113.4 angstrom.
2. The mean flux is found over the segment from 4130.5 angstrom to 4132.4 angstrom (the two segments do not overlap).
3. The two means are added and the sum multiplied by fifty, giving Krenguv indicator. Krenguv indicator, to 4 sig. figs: 1187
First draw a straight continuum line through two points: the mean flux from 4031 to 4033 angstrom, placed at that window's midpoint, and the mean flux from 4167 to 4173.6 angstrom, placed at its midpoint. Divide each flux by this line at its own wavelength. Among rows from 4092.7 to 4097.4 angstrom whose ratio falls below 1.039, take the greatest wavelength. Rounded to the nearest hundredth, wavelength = 4096.91 angstrom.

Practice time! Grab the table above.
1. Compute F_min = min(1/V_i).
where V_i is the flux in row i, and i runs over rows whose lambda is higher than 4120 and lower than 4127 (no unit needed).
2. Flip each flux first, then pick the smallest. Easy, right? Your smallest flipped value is 0.0759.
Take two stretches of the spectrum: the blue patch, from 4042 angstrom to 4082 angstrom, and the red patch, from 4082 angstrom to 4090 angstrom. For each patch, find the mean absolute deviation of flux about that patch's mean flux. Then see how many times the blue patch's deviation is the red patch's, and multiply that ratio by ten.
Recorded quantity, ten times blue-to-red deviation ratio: 16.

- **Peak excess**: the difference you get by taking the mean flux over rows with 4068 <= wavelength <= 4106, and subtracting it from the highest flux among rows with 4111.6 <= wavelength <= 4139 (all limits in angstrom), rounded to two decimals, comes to 2.20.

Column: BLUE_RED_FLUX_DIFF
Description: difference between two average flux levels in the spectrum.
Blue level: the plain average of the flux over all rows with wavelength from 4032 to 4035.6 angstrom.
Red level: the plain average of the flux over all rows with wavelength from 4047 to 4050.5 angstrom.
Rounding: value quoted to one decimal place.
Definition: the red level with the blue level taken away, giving 0.8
